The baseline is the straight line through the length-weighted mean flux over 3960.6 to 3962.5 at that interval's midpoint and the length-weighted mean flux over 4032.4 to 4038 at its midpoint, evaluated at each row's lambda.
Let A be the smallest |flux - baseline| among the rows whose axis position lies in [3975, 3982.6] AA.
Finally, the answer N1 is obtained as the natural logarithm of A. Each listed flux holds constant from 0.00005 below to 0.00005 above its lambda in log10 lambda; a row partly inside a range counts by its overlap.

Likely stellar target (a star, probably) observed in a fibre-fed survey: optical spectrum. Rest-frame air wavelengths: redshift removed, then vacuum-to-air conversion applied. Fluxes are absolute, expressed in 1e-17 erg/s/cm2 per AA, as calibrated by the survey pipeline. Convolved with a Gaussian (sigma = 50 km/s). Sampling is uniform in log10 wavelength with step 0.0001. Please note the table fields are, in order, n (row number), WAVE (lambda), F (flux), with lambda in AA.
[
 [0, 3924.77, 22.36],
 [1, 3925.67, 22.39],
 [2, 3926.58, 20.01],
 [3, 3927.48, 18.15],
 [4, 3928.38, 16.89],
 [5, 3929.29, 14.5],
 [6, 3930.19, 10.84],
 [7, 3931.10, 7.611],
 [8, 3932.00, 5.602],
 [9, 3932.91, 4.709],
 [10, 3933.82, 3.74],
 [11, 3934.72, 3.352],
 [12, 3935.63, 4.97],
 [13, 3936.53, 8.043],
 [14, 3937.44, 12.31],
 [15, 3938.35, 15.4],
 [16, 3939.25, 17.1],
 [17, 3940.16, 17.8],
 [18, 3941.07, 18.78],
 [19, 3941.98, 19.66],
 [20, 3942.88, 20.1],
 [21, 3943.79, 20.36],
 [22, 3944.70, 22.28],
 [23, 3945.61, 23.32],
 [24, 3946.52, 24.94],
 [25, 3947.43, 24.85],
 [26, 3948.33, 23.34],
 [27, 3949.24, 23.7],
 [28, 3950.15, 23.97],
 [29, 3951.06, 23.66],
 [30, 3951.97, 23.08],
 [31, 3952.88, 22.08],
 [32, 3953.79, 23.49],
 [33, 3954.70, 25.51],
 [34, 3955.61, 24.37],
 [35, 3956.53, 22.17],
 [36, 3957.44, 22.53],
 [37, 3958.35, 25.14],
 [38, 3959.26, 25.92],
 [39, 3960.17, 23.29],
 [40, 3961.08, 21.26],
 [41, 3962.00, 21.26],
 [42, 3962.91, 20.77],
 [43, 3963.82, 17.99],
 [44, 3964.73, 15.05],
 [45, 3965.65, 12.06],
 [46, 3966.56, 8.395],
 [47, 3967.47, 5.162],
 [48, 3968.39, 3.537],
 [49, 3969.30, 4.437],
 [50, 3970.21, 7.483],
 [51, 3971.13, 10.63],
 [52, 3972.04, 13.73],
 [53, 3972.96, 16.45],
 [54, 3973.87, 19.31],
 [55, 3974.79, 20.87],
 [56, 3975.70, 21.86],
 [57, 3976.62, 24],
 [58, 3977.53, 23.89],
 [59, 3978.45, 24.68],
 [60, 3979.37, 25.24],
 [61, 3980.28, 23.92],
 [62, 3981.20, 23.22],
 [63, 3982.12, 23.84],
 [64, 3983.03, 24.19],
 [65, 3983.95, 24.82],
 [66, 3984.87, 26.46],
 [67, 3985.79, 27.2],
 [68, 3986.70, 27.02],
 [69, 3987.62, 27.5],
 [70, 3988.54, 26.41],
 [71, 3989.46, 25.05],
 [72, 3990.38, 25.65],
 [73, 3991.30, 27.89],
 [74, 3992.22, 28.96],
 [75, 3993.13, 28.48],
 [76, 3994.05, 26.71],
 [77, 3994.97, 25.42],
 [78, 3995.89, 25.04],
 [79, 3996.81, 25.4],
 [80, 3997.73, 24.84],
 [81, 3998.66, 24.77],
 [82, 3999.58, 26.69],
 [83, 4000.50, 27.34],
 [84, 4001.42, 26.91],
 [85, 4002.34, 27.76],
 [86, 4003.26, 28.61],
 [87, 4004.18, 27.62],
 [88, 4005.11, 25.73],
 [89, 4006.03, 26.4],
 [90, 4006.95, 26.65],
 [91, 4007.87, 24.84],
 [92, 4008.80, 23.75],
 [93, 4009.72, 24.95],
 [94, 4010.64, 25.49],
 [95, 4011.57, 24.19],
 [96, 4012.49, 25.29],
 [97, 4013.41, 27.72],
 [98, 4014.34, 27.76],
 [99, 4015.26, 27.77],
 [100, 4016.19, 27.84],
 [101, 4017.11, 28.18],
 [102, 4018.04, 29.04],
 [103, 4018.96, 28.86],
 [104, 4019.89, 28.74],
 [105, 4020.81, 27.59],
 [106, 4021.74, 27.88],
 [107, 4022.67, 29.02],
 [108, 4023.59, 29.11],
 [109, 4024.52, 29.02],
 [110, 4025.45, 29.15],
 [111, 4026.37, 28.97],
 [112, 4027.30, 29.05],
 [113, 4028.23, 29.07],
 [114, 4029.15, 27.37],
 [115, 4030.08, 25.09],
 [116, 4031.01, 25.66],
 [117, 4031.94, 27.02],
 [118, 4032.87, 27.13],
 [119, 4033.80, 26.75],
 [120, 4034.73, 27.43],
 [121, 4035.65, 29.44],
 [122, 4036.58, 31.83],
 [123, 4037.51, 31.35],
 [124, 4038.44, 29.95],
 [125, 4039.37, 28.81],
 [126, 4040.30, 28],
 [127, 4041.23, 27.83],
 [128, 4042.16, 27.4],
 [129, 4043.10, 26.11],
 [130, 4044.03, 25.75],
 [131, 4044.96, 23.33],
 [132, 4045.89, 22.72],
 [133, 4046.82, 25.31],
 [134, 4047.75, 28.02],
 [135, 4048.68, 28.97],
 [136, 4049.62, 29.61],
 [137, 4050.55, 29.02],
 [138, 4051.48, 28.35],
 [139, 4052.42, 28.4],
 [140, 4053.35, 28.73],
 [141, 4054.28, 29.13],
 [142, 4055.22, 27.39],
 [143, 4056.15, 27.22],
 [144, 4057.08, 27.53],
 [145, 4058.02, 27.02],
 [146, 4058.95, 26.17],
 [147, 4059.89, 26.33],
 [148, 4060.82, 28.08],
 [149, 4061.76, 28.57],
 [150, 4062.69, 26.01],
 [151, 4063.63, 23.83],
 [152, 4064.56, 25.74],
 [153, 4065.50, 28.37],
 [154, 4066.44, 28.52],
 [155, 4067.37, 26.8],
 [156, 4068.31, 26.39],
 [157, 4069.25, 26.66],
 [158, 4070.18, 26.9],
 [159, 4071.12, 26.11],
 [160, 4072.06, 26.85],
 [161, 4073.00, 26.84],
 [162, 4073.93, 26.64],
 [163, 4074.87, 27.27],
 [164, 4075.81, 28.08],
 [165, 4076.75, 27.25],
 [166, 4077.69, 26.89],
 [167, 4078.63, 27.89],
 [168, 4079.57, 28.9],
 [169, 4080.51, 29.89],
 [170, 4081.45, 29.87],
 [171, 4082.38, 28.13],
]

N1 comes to -2.4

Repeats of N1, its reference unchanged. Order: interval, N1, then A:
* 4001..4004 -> 0.4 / 1.5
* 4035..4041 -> -1.0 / 0.4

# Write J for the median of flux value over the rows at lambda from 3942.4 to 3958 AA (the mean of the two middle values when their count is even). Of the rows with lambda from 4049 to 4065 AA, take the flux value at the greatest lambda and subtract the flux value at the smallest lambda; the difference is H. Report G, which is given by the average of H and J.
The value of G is 10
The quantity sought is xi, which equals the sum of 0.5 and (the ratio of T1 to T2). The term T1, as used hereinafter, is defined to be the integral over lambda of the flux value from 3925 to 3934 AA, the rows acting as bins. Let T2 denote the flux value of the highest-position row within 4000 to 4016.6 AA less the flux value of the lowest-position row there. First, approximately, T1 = 117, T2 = 0.5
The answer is 234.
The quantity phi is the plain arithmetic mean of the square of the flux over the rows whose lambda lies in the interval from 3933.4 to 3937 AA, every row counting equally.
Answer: 29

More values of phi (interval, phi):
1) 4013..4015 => 770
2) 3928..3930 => 248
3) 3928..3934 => 105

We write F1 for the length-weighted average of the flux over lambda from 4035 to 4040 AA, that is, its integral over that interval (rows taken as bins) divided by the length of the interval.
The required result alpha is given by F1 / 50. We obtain 0.60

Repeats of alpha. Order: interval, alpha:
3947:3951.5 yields 0.48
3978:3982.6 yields 0.48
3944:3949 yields 0.47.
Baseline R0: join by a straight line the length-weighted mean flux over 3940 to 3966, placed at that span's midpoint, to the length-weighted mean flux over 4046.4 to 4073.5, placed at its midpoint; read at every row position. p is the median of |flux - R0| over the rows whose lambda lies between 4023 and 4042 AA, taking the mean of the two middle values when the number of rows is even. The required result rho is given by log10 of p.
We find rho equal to 0.47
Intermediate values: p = 2.9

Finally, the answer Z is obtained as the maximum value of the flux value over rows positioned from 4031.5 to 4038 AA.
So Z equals 31.83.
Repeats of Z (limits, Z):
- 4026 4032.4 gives 29.07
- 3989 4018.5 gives 29.04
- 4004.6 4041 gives 31.83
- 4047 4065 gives 29.61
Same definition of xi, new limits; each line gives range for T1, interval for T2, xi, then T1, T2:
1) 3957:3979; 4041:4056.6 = -616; 376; -0.6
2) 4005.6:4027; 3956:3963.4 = -417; 585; -1.4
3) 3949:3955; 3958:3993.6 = 43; 142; 3.3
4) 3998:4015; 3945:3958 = -564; 446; -0.8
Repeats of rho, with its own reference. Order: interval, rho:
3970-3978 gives 0.56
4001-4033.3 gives 0.43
